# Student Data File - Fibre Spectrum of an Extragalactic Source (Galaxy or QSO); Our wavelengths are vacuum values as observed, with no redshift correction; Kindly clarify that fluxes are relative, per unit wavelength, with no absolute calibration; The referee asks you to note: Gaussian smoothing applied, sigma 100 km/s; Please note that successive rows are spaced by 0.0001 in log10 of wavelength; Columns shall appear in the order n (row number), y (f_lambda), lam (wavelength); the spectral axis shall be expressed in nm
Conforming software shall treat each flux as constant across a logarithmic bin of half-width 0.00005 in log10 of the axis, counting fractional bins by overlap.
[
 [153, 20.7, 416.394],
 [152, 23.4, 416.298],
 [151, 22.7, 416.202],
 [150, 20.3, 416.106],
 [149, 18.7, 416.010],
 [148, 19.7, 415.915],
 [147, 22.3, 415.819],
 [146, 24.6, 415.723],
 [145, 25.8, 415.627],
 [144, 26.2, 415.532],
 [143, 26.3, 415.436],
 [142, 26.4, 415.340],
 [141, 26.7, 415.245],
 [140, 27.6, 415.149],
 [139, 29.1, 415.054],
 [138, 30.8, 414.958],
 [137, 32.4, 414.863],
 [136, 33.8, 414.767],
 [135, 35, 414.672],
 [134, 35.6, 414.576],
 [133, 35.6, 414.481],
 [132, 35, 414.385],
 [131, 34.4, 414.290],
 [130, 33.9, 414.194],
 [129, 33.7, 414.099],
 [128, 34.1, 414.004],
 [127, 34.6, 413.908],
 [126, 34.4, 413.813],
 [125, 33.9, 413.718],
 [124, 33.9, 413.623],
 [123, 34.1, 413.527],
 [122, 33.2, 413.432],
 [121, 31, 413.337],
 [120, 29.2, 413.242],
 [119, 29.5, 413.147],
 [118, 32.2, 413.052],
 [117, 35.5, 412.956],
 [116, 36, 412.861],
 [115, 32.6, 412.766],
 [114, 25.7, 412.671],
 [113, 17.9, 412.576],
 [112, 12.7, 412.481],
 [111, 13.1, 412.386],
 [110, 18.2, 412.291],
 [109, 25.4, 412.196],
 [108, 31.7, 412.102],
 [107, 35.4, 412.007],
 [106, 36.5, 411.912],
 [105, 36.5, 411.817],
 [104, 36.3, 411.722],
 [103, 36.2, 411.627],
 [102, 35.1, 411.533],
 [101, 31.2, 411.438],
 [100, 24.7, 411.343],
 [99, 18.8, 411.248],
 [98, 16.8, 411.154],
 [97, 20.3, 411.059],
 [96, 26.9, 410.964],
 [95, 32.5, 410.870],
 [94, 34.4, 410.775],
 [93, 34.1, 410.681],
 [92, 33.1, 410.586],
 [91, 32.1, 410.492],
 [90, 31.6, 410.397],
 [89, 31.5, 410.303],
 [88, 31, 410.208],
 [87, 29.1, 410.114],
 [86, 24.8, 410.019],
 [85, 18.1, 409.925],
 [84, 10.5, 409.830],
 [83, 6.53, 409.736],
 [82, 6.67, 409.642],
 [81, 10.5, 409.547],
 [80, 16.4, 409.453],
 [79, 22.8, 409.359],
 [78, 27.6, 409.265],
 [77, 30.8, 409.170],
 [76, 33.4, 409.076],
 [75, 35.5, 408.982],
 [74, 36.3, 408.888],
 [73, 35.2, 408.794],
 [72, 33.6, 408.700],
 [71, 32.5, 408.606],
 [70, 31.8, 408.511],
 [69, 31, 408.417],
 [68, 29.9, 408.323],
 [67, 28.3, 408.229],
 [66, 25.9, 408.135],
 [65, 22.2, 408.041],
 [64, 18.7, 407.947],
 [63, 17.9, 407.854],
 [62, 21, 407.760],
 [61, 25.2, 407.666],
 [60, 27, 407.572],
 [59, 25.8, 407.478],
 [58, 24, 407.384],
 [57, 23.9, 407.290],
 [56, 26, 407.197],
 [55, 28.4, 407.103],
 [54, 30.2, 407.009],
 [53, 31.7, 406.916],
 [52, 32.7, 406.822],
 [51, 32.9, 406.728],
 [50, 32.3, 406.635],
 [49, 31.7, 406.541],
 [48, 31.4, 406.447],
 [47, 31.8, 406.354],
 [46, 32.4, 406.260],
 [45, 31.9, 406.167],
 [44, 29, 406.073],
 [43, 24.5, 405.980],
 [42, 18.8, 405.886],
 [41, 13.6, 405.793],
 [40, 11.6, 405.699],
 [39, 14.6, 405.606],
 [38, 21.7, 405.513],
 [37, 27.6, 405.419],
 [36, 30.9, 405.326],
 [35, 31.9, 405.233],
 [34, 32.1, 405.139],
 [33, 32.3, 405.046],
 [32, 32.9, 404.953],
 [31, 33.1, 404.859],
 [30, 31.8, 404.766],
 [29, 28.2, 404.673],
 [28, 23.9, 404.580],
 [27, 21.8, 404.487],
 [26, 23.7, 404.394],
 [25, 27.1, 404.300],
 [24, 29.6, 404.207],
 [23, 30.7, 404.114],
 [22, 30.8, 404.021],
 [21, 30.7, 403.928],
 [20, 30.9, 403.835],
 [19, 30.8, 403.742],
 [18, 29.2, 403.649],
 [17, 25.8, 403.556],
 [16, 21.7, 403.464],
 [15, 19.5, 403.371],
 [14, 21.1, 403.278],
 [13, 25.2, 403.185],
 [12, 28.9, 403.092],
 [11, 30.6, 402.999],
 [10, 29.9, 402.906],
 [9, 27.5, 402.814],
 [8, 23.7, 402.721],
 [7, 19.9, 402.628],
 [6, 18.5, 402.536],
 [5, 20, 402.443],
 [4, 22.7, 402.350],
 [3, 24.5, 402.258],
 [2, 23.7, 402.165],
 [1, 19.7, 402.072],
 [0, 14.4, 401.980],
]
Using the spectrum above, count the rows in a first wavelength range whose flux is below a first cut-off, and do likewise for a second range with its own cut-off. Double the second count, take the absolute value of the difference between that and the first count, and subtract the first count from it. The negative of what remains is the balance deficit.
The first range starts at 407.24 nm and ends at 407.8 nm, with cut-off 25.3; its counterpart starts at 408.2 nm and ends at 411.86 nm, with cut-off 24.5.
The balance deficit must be -12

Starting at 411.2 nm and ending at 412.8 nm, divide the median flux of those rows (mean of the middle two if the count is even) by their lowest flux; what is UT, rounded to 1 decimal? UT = 2.5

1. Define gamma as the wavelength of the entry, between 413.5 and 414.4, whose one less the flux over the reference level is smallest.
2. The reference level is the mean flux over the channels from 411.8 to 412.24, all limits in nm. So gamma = 414.385 nm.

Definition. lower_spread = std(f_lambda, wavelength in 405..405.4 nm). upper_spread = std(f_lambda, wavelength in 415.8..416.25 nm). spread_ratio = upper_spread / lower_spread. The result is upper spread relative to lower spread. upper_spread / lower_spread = 2.8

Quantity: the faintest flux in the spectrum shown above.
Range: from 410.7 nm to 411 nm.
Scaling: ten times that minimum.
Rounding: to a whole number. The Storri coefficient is 269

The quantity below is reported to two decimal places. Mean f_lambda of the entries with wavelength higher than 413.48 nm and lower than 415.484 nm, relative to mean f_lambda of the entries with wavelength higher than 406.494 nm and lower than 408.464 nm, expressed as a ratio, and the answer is 1.20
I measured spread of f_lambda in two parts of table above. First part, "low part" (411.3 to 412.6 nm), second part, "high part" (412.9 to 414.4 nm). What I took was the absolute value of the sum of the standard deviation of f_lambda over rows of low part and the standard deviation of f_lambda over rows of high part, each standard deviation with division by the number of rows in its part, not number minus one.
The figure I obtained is 10.6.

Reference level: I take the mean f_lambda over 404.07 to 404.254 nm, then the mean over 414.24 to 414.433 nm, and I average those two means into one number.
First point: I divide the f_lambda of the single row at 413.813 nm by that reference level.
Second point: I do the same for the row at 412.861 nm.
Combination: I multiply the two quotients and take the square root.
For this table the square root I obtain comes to 1.09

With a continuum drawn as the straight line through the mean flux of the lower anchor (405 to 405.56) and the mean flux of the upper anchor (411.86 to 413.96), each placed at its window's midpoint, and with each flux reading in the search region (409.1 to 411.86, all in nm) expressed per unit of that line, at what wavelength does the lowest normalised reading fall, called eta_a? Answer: 409.736 nm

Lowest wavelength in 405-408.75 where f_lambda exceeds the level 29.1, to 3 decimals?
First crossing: 405.046 nm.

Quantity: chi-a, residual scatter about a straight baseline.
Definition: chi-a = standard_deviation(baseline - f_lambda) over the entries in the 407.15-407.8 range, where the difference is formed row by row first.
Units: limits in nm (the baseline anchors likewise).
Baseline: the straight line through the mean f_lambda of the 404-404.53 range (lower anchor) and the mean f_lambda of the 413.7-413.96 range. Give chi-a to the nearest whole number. 2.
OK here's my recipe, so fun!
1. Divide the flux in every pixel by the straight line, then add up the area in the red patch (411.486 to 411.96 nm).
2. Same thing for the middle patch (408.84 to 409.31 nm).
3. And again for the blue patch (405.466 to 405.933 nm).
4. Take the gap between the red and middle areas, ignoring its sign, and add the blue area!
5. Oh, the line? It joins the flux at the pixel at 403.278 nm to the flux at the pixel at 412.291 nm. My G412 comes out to 0.50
